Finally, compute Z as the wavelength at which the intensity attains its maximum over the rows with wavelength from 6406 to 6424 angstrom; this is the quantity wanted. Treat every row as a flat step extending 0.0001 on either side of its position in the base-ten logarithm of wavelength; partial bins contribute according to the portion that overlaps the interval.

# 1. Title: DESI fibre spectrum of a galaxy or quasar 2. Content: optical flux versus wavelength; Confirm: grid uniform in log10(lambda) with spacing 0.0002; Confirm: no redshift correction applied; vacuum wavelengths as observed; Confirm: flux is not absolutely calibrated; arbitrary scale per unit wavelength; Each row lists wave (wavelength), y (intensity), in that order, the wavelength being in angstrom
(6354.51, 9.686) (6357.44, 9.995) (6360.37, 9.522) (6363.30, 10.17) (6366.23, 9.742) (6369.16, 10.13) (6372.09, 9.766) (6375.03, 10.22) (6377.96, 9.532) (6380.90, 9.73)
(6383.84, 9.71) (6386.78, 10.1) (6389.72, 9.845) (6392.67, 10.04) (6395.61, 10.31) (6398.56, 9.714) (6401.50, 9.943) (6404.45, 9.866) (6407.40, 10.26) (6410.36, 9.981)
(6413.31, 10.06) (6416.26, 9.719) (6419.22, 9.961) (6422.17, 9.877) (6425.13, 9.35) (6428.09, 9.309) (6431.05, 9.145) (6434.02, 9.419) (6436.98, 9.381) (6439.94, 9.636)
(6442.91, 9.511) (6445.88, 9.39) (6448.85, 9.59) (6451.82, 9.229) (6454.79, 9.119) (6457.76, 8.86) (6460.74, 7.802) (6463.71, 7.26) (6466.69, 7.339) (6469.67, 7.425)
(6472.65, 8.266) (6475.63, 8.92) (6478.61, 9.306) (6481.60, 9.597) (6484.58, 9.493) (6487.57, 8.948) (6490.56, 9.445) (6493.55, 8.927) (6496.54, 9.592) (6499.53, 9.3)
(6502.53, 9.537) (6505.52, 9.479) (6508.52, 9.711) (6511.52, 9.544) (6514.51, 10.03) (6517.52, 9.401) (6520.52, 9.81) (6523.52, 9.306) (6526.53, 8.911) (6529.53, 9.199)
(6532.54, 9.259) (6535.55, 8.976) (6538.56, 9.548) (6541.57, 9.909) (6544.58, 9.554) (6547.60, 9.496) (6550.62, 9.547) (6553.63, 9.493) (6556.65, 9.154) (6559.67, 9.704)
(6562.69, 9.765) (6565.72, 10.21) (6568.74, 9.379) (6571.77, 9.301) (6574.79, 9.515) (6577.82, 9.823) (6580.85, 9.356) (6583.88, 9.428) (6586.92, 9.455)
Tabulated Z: 6407.40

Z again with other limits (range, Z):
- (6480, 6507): 6481.60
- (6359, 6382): 6375.03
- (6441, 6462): 6448.85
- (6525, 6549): 6541.57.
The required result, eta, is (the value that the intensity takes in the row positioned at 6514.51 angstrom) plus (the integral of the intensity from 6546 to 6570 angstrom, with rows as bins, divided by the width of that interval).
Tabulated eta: 19.6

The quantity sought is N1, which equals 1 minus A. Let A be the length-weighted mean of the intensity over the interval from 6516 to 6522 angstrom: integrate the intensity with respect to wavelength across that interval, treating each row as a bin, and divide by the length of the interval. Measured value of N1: -8.6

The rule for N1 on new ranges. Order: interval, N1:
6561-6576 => -8.6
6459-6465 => -6.6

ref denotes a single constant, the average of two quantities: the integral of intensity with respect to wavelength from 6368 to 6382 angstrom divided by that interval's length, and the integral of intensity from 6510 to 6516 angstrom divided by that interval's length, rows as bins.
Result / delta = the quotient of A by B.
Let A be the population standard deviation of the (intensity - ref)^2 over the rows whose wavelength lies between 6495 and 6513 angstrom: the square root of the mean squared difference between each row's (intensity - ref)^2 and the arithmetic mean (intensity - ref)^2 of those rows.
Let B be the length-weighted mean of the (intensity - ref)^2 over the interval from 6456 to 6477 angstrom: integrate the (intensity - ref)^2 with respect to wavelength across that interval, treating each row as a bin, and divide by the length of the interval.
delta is 0.0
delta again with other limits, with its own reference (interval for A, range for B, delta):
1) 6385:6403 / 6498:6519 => 0.6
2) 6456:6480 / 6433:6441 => 16.9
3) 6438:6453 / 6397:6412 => 2.6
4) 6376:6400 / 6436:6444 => 0.6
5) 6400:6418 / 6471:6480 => 0.0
